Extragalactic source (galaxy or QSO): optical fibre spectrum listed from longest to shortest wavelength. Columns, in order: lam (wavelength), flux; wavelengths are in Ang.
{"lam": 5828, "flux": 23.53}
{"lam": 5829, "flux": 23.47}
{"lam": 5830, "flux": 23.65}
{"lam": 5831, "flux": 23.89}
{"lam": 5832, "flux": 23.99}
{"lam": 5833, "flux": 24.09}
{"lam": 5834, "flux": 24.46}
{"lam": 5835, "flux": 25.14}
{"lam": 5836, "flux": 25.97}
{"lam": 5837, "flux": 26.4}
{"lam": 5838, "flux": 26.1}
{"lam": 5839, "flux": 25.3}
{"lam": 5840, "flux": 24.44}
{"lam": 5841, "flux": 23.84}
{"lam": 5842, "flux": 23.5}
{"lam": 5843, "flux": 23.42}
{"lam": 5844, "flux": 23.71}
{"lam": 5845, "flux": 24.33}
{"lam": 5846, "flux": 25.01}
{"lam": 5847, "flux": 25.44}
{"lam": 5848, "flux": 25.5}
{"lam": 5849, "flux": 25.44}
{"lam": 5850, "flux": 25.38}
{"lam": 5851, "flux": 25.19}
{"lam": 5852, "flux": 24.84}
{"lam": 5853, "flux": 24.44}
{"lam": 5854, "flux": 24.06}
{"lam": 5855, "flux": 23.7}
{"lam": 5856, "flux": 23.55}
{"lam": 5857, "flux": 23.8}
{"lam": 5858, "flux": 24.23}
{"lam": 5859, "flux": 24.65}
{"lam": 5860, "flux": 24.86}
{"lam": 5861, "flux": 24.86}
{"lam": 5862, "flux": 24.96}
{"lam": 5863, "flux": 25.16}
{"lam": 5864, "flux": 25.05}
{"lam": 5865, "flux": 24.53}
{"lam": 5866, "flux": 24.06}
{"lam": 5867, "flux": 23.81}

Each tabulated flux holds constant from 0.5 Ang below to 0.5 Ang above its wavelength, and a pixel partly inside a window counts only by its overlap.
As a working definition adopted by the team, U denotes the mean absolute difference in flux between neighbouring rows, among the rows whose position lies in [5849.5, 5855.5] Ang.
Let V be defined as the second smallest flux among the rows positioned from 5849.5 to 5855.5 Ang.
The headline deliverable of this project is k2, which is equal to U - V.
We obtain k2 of -23.7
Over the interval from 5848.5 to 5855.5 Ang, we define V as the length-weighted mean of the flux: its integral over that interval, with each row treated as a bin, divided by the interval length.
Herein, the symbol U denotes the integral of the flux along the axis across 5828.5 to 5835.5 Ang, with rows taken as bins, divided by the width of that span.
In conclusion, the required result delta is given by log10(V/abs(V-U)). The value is 1.60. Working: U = 24.1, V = 24.7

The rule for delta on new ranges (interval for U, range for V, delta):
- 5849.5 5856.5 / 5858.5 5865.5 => 1.78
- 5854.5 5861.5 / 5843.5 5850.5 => 1.53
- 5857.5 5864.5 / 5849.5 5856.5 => 1.82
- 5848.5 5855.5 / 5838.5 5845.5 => 1.57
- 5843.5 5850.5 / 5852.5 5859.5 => 1.42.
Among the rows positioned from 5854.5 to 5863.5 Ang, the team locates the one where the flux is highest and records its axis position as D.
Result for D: 5863 Ang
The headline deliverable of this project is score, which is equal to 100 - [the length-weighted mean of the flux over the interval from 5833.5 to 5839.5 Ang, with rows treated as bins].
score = 74.4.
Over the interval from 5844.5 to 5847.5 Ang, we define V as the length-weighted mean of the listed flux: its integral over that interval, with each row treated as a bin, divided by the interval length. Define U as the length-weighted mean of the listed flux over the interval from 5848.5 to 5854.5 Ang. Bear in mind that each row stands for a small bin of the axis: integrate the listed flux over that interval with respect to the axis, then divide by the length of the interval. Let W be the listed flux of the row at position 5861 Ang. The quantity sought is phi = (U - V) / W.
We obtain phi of 0.00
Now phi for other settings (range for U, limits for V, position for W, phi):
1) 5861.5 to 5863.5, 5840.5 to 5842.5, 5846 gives 0.06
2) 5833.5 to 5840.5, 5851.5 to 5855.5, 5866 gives 0.05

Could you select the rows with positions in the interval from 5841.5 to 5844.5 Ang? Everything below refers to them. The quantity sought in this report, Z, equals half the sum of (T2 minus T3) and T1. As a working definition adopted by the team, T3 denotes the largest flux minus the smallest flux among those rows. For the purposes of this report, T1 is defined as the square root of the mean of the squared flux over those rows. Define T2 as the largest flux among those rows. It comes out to 23.5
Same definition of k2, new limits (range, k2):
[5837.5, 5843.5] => -23.0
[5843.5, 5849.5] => -24.0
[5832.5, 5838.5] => -23.9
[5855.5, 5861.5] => -23.5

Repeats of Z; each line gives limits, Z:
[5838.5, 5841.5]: 24.2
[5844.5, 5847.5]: 24.6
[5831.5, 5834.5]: 24.1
